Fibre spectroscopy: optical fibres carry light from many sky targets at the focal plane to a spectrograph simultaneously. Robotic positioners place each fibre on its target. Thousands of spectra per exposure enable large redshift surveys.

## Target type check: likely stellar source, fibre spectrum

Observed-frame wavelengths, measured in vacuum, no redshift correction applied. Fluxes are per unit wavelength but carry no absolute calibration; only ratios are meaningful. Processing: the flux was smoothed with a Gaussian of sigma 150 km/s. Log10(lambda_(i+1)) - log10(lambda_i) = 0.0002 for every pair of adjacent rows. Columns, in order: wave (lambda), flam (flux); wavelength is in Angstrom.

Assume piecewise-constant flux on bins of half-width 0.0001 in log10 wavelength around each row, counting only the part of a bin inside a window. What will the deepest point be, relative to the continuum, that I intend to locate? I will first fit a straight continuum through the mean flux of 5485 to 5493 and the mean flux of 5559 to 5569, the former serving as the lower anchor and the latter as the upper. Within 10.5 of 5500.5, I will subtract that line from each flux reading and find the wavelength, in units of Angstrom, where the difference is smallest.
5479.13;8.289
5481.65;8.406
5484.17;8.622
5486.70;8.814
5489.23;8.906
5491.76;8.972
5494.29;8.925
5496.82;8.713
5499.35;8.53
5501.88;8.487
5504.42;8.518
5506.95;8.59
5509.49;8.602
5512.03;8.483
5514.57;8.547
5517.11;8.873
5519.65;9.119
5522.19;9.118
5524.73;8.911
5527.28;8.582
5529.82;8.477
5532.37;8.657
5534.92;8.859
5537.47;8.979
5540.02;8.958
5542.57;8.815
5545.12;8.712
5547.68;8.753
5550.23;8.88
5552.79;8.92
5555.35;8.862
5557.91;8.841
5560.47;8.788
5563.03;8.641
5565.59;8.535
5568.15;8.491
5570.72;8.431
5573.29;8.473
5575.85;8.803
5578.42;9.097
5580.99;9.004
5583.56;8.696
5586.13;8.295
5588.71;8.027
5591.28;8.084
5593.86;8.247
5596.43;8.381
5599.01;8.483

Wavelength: 5501.88 Angstrom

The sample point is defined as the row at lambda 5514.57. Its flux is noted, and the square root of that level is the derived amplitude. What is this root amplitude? 2.92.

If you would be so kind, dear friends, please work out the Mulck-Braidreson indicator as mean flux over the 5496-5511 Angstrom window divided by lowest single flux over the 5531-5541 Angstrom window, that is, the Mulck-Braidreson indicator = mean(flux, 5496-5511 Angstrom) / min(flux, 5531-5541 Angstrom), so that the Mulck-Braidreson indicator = 0.99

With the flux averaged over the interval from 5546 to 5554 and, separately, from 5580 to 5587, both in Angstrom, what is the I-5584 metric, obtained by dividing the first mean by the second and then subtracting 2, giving -0.98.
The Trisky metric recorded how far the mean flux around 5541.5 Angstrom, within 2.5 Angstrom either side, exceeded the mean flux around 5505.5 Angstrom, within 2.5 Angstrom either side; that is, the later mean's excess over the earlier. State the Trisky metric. 0.3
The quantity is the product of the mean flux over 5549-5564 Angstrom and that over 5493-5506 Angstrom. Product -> 76.2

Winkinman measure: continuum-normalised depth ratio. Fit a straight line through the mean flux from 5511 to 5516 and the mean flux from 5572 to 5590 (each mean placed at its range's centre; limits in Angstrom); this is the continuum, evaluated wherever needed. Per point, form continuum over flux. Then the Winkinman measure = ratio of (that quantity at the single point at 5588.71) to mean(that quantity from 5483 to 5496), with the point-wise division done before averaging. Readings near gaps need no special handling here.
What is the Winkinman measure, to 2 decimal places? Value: 1.12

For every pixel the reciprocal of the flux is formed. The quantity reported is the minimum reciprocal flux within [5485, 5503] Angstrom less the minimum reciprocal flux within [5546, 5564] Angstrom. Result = -0.001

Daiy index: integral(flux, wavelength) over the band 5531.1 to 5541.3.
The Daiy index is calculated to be 90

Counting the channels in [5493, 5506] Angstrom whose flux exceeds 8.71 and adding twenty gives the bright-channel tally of 22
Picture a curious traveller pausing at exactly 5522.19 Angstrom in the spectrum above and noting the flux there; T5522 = 9.118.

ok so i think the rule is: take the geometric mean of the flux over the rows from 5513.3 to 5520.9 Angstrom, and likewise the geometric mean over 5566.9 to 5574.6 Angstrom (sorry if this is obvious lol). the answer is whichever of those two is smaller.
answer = 8.46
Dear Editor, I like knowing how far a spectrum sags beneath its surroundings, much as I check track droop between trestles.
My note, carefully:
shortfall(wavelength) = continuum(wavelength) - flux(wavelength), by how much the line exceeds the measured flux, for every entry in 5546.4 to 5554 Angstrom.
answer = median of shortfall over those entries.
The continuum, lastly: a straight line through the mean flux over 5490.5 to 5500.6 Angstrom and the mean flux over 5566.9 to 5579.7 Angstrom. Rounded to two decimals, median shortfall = -0.18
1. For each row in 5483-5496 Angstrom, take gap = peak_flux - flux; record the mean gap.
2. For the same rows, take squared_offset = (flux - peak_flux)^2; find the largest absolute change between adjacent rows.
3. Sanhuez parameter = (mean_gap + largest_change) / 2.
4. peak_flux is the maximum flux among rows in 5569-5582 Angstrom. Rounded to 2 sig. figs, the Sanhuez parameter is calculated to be 0.20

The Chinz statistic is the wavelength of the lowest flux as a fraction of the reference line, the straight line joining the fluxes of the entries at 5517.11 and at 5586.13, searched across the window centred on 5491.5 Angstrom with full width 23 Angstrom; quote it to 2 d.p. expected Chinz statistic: 5481.65 Angstrom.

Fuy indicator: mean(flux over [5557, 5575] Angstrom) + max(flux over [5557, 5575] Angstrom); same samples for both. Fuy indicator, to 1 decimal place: 17.4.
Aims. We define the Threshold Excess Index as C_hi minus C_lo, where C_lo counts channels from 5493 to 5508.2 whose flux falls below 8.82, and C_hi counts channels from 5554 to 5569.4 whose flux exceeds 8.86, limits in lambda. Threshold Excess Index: -4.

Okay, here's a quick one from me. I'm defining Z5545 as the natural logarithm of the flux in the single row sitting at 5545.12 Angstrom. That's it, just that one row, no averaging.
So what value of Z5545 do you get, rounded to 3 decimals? 2.165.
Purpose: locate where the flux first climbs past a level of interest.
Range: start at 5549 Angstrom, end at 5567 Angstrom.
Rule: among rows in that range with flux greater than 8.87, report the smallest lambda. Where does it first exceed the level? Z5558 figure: 5550.23 Angstrom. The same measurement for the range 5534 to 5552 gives 5537.47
